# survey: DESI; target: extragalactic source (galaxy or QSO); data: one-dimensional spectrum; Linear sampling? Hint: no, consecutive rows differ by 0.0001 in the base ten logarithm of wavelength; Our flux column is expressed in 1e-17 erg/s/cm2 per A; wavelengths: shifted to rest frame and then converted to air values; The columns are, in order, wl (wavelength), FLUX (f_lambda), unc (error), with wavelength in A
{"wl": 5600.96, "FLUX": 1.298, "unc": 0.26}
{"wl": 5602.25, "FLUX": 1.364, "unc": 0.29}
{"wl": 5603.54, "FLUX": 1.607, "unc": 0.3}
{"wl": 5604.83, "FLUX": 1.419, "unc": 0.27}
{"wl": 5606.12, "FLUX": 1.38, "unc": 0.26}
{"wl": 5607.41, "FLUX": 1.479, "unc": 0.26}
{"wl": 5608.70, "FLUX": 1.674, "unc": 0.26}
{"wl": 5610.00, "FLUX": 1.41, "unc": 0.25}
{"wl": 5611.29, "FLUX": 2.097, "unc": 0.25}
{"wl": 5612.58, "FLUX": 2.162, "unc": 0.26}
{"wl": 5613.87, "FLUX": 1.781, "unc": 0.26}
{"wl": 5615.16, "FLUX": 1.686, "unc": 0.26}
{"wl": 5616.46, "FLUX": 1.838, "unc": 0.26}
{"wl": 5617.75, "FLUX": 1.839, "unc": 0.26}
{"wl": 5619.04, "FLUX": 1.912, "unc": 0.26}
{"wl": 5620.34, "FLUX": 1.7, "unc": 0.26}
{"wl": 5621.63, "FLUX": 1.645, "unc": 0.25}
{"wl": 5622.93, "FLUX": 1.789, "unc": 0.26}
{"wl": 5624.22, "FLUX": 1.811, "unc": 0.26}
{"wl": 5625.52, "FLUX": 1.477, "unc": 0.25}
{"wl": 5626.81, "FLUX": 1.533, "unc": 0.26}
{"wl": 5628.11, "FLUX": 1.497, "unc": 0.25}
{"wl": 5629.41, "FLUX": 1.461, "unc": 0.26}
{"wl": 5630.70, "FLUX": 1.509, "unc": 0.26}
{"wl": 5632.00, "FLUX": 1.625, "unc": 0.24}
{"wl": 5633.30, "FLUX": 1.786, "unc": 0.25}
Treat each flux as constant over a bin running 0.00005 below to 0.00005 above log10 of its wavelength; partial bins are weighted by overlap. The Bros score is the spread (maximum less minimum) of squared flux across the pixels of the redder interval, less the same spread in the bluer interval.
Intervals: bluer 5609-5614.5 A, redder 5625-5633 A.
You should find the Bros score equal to -2.2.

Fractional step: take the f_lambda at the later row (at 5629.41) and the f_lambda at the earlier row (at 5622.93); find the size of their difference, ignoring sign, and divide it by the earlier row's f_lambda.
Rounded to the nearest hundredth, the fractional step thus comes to 0.18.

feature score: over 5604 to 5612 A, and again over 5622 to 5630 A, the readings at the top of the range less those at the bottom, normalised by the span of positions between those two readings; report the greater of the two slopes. 0.10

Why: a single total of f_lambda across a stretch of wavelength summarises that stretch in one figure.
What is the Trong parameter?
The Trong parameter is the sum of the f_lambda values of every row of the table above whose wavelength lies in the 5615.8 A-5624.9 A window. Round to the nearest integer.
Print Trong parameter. 13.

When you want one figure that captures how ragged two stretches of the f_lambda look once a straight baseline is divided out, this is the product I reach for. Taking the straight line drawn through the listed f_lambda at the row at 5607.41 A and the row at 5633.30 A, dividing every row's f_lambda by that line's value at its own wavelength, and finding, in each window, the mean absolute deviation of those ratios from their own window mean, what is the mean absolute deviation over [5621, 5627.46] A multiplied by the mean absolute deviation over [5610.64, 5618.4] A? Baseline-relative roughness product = 0.009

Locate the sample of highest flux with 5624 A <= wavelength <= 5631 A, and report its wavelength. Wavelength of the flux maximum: 5624.22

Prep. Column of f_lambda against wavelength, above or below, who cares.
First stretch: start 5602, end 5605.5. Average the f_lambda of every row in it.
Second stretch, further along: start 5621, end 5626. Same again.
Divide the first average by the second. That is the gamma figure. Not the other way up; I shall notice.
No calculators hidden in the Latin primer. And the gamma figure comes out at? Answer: 0.87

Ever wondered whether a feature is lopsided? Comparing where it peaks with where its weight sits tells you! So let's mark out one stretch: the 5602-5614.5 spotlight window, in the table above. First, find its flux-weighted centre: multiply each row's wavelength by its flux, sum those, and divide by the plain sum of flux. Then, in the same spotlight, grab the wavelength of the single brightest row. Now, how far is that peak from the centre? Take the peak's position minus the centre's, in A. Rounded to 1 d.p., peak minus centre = 4.1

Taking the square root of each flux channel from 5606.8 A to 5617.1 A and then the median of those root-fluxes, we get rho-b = 1.32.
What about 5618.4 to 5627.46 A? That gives 1.30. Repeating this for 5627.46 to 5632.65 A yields 1.23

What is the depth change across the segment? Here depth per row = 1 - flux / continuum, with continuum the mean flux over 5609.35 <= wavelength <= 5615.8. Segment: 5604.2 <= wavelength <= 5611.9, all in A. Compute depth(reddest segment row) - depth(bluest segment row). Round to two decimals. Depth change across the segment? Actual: -0.37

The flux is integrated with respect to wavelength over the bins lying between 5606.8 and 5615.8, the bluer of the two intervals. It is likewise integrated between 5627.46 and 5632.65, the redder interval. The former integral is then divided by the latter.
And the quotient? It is 2.0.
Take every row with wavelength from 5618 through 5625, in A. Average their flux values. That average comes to 1.77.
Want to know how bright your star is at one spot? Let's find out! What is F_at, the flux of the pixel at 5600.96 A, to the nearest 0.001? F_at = 1.298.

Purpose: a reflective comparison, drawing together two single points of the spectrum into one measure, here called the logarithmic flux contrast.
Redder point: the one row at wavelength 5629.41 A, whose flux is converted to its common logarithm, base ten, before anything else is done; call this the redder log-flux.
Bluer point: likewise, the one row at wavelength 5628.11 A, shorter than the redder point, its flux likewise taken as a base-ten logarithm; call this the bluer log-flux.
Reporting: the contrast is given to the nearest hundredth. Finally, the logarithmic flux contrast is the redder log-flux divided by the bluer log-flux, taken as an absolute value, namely 0.94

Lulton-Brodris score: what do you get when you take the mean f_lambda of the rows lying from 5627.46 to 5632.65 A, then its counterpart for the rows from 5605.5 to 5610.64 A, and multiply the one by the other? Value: 2.3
